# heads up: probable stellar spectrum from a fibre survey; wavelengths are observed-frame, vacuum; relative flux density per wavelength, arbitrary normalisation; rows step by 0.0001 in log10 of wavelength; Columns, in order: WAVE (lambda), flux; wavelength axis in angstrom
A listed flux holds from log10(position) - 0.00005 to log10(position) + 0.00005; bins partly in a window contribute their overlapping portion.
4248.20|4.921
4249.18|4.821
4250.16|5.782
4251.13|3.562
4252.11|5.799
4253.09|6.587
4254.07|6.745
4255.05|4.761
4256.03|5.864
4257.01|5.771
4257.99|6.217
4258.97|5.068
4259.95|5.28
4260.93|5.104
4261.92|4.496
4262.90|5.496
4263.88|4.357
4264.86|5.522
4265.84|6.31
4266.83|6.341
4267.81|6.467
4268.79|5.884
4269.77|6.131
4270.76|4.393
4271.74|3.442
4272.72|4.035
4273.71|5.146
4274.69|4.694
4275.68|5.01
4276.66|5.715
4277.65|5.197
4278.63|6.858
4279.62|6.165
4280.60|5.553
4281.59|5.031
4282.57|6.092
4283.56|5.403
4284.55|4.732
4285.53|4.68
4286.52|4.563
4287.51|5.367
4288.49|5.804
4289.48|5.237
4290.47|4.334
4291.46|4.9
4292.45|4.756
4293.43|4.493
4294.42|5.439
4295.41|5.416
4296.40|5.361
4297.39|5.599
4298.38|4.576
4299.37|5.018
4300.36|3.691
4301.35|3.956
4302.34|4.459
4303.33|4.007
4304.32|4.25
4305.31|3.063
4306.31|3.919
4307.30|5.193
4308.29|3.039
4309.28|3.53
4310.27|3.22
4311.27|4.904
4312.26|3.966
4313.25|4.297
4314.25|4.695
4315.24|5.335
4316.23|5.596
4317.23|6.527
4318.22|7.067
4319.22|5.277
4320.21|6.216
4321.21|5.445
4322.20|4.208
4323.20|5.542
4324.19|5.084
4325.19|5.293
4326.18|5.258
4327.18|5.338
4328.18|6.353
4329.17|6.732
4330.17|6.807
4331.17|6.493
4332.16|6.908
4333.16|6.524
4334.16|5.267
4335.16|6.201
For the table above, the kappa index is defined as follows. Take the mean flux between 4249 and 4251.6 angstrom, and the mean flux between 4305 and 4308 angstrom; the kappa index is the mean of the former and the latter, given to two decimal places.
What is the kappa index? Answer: 4.39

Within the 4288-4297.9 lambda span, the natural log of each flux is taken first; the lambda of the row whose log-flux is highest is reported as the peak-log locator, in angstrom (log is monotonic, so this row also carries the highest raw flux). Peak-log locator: 4288.49 angstrom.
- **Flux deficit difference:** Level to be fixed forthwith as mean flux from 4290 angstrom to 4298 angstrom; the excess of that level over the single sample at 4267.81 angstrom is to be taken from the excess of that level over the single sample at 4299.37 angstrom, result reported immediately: 1.4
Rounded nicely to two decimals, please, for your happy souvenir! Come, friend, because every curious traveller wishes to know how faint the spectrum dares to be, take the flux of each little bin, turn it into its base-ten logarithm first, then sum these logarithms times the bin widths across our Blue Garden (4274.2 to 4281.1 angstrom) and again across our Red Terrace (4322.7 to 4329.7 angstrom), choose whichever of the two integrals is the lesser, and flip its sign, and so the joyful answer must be -5.14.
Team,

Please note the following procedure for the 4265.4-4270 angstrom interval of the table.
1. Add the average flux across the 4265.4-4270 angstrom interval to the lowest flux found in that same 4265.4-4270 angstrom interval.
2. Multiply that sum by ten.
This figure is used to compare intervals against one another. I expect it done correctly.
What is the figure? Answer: 121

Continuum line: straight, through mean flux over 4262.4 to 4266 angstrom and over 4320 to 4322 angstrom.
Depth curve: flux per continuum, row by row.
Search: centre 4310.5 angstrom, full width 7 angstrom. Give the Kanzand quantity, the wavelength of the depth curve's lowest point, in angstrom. 4308.29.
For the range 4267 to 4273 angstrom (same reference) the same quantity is 4271.74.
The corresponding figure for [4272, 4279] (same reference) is 4272.72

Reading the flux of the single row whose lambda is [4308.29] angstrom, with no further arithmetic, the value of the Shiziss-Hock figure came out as 3.039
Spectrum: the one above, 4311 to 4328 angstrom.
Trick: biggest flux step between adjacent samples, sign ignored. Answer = 1.8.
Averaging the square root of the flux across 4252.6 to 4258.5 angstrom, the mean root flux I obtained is 2.44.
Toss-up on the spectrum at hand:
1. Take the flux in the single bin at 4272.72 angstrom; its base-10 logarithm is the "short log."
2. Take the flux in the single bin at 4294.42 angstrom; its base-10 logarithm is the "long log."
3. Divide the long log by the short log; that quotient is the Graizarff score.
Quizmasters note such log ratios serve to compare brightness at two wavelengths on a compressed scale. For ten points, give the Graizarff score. 1.21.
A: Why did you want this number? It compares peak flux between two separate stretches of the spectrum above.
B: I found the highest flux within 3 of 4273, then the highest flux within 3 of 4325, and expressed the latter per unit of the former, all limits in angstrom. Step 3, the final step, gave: 1.08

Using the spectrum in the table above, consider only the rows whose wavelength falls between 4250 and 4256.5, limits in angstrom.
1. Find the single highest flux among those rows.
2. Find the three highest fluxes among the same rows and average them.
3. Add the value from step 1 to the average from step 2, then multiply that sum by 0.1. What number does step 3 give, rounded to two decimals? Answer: 1.31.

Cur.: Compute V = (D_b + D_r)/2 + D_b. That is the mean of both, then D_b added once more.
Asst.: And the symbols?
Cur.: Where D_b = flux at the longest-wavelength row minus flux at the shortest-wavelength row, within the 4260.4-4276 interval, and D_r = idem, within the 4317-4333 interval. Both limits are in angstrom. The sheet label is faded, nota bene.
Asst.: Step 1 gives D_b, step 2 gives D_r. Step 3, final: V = 0.0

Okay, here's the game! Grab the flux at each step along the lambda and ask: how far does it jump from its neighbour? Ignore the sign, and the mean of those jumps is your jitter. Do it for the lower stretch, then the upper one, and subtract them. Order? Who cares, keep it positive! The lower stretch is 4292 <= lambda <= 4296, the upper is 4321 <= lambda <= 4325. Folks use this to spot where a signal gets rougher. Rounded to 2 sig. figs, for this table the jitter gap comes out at 0.60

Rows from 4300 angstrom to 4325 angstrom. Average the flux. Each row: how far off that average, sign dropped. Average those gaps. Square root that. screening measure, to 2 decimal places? 0.94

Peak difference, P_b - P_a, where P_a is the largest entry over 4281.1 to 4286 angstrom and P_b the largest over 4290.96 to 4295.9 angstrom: -0.7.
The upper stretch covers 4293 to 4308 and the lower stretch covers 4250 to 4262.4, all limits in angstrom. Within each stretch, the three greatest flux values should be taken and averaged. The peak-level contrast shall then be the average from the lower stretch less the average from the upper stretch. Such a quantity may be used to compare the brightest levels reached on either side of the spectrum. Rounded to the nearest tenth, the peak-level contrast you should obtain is 1.0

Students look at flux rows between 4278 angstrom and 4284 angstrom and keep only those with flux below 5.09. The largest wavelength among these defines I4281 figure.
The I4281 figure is 4281.59 angstrom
